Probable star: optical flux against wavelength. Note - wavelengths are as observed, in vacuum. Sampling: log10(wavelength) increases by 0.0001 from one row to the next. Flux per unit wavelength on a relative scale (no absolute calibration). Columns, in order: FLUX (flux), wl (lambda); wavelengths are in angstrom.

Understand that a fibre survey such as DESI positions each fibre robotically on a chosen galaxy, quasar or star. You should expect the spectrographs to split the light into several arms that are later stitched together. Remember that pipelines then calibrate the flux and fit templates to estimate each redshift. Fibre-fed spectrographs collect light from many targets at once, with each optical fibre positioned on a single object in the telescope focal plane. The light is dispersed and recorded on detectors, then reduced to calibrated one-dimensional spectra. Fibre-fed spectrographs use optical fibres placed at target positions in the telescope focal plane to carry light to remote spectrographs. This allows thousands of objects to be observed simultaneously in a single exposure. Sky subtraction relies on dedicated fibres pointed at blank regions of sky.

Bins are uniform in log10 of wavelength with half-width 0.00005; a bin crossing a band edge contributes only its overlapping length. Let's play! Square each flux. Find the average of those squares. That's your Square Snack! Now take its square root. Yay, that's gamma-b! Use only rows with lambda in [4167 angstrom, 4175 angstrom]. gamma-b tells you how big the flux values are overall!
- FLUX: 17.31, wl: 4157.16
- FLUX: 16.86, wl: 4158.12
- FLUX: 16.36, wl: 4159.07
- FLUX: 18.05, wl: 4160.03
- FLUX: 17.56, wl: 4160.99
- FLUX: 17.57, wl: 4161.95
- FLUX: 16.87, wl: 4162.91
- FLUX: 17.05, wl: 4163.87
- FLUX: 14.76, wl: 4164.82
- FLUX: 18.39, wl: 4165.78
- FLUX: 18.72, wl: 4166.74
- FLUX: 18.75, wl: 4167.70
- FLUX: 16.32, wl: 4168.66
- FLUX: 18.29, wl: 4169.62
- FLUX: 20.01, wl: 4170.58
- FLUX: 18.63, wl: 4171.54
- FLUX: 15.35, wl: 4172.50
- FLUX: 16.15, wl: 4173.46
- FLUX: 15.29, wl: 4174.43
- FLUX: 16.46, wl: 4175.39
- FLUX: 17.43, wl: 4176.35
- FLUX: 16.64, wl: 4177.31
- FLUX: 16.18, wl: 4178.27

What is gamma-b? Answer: 17.4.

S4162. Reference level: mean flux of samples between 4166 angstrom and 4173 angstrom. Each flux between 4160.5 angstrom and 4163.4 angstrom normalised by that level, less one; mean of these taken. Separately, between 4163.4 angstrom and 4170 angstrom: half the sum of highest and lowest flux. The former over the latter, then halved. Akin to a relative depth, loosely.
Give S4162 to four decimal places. -0.0011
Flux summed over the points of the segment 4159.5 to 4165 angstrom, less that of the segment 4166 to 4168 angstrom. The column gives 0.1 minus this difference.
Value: -64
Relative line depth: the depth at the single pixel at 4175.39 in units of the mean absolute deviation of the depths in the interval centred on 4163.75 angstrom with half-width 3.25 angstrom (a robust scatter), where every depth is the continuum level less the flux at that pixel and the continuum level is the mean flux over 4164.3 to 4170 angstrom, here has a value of 1.20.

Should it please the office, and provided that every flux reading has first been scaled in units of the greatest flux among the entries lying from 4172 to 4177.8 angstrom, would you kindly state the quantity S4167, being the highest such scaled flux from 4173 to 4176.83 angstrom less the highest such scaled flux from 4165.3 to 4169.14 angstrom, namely -0.076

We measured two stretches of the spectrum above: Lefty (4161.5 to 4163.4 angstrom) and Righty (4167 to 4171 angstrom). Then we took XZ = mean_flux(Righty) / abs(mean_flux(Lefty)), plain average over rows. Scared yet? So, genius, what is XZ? 1.07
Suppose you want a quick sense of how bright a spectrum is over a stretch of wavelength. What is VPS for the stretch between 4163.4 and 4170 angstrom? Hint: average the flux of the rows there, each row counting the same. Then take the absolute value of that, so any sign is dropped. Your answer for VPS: 17.5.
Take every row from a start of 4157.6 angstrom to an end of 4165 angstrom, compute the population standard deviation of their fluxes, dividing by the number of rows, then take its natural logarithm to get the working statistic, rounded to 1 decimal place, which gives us -0.1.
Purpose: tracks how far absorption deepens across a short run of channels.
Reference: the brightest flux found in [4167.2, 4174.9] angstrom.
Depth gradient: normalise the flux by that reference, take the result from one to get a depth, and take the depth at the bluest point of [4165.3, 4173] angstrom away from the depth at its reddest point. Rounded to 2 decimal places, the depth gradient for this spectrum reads 0.15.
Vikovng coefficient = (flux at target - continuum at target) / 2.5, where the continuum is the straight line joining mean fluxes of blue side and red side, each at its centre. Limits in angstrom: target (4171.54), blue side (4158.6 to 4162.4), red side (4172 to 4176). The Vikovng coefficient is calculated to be 1.0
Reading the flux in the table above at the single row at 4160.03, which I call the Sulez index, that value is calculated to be 18.05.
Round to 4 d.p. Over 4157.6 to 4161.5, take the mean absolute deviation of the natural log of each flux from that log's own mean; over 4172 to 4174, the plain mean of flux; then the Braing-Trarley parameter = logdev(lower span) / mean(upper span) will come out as 0.0022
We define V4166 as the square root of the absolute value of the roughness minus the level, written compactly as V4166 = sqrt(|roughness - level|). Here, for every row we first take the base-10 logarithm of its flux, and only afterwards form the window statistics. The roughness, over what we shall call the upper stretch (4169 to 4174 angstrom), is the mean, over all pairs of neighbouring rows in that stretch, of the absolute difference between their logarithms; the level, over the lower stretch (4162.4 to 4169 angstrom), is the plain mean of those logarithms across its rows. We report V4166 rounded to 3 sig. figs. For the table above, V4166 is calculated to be 1.09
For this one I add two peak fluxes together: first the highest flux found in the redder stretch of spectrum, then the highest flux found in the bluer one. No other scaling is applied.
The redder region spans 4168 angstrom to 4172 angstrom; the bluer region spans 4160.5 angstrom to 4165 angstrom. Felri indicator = 37.6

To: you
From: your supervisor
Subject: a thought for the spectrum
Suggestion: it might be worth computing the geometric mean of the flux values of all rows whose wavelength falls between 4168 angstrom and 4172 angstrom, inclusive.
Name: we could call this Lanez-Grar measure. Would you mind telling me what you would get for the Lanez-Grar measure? 18.3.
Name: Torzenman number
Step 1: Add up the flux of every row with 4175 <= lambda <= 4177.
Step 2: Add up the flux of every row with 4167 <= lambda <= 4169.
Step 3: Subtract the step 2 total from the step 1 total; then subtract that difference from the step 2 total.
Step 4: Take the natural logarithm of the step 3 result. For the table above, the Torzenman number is 3.59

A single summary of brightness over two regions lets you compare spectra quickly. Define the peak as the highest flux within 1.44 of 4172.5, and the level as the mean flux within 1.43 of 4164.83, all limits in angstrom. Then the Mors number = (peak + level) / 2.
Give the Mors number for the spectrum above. 17.7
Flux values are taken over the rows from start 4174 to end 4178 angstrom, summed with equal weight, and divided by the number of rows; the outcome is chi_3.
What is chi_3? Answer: 16.5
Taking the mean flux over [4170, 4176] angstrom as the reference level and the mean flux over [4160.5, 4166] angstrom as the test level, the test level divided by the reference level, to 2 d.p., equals 1.00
